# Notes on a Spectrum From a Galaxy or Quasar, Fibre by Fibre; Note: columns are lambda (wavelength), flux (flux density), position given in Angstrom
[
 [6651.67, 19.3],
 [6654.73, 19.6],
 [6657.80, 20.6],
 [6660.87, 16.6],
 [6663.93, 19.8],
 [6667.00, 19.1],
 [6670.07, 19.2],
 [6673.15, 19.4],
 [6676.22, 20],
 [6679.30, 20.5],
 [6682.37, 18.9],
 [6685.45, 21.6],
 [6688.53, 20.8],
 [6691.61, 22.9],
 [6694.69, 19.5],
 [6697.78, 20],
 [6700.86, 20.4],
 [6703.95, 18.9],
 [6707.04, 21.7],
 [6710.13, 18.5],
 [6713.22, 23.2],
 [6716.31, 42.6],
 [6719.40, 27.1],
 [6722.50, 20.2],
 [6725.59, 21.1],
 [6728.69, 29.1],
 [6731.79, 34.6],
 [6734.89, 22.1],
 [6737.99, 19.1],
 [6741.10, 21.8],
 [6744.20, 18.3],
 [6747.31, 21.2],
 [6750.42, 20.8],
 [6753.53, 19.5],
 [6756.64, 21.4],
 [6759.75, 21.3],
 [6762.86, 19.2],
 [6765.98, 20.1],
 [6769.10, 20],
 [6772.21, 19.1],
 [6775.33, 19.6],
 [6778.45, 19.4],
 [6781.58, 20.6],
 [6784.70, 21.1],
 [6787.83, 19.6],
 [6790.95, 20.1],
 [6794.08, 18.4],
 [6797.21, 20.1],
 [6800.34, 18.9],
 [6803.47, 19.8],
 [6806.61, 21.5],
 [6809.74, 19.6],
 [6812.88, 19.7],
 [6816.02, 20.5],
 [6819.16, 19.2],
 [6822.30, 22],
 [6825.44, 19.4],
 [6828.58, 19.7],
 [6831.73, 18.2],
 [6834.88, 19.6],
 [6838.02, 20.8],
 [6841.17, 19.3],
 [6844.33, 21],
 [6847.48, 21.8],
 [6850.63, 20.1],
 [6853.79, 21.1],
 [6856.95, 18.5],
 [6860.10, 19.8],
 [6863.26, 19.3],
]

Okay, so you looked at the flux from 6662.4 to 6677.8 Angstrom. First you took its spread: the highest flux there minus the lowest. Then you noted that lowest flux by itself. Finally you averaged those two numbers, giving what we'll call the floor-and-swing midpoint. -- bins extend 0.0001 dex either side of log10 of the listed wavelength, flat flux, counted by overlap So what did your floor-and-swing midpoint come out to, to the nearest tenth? 10.0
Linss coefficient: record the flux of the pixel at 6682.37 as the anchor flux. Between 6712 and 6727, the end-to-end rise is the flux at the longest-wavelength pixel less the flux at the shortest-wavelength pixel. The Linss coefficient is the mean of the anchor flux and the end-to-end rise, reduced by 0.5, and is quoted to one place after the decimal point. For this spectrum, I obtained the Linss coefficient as 7.9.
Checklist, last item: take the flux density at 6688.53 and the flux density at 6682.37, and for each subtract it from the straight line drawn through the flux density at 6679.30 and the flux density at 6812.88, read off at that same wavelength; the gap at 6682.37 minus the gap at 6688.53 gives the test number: 1.9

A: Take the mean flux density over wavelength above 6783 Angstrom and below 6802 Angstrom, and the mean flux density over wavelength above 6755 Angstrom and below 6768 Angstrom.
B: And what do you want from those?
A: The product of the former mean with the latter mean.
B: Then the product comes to 404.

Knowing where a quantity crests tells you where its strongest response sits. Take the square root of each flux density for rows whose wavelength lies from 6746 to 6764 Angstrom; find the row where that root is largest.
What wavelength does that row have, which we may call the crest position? 6756.64 Angstrom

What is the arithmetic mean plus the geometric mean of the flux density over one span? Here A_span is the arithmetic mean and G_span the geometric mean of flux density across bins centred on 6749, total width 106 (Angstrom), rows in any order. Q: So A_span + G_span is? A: 43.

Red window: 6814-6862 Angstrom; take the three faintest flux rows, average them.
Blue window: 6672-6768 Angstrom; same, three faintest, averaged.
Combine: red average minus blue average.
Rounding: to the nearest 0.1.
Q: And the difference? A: 0.1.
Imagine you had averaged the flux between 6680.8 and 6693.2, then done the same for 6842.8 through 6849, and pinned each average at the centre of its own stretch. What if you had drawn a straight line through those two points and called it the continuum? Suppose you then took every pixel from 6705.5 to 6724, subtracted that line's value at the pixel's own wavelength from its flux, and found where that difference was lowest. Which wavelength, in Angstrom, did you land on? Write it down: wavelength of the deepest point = 6710.13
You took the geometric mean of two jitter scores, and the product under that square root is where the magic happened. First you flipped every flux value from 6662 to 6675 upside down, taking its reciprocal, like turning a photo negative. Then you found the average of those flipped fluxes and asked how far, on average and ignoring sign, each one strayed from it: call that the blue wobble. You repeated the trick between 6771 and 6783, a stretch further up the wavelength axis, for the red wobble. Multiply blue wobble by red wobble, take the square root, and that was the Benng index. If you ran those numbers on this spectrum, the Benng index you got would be 0.0008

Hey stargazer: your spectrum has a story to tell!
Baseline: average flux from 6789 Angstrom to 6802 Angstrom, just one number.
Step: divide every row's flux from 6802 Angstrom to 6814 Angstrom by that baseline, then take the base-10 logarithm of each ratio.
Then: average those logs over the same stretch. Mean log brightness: 0.017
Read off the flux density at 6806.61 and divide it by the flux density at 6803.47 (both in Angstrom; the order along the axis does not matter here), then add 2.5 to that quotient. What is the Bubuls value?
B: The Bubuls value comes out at 3.59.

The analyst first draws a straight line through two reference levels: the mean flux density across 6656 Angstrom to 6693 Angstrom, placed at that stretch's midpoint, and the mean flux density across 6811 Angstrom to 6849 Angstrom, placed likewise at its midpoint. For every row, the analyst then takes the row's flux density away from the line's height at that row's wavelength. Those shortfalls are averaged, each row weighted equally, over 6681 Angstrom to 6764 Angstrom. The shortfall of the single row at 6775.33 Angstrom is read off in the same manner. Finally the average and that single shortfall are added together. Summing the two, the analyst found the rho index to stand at -2.0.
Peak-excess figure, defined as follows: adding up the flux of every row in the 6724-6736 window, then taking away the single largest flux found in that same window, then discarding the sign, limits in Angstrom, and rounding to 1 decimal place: 72.3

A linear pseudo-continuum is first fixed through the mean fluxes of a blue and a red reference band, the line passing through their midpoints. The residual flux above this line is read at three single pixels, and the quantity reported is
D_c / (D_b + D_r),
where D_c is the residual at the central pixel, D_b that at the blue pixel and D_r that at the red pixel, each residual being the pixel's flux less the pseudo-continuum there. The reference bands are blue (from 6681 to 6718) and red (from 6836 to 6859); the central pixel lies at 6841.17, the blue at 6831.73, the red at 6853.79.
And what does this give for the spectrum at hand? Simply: 0.7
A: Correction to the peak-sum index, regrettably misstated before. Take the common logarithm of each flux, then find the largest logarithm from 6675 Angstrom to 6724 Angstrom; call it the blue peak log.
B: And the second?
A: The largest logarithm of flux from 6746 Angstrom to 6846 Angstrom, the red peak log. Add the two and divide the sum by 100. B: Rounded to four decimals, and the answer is 0.0297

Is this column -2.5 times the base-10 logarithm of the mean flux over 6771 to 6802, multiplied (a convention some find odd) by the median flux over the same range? -63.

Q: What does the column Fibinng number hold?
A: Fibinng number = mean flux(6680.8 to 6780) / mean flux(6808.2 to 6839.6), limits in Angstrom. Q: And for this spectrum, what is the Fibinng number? 1.11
